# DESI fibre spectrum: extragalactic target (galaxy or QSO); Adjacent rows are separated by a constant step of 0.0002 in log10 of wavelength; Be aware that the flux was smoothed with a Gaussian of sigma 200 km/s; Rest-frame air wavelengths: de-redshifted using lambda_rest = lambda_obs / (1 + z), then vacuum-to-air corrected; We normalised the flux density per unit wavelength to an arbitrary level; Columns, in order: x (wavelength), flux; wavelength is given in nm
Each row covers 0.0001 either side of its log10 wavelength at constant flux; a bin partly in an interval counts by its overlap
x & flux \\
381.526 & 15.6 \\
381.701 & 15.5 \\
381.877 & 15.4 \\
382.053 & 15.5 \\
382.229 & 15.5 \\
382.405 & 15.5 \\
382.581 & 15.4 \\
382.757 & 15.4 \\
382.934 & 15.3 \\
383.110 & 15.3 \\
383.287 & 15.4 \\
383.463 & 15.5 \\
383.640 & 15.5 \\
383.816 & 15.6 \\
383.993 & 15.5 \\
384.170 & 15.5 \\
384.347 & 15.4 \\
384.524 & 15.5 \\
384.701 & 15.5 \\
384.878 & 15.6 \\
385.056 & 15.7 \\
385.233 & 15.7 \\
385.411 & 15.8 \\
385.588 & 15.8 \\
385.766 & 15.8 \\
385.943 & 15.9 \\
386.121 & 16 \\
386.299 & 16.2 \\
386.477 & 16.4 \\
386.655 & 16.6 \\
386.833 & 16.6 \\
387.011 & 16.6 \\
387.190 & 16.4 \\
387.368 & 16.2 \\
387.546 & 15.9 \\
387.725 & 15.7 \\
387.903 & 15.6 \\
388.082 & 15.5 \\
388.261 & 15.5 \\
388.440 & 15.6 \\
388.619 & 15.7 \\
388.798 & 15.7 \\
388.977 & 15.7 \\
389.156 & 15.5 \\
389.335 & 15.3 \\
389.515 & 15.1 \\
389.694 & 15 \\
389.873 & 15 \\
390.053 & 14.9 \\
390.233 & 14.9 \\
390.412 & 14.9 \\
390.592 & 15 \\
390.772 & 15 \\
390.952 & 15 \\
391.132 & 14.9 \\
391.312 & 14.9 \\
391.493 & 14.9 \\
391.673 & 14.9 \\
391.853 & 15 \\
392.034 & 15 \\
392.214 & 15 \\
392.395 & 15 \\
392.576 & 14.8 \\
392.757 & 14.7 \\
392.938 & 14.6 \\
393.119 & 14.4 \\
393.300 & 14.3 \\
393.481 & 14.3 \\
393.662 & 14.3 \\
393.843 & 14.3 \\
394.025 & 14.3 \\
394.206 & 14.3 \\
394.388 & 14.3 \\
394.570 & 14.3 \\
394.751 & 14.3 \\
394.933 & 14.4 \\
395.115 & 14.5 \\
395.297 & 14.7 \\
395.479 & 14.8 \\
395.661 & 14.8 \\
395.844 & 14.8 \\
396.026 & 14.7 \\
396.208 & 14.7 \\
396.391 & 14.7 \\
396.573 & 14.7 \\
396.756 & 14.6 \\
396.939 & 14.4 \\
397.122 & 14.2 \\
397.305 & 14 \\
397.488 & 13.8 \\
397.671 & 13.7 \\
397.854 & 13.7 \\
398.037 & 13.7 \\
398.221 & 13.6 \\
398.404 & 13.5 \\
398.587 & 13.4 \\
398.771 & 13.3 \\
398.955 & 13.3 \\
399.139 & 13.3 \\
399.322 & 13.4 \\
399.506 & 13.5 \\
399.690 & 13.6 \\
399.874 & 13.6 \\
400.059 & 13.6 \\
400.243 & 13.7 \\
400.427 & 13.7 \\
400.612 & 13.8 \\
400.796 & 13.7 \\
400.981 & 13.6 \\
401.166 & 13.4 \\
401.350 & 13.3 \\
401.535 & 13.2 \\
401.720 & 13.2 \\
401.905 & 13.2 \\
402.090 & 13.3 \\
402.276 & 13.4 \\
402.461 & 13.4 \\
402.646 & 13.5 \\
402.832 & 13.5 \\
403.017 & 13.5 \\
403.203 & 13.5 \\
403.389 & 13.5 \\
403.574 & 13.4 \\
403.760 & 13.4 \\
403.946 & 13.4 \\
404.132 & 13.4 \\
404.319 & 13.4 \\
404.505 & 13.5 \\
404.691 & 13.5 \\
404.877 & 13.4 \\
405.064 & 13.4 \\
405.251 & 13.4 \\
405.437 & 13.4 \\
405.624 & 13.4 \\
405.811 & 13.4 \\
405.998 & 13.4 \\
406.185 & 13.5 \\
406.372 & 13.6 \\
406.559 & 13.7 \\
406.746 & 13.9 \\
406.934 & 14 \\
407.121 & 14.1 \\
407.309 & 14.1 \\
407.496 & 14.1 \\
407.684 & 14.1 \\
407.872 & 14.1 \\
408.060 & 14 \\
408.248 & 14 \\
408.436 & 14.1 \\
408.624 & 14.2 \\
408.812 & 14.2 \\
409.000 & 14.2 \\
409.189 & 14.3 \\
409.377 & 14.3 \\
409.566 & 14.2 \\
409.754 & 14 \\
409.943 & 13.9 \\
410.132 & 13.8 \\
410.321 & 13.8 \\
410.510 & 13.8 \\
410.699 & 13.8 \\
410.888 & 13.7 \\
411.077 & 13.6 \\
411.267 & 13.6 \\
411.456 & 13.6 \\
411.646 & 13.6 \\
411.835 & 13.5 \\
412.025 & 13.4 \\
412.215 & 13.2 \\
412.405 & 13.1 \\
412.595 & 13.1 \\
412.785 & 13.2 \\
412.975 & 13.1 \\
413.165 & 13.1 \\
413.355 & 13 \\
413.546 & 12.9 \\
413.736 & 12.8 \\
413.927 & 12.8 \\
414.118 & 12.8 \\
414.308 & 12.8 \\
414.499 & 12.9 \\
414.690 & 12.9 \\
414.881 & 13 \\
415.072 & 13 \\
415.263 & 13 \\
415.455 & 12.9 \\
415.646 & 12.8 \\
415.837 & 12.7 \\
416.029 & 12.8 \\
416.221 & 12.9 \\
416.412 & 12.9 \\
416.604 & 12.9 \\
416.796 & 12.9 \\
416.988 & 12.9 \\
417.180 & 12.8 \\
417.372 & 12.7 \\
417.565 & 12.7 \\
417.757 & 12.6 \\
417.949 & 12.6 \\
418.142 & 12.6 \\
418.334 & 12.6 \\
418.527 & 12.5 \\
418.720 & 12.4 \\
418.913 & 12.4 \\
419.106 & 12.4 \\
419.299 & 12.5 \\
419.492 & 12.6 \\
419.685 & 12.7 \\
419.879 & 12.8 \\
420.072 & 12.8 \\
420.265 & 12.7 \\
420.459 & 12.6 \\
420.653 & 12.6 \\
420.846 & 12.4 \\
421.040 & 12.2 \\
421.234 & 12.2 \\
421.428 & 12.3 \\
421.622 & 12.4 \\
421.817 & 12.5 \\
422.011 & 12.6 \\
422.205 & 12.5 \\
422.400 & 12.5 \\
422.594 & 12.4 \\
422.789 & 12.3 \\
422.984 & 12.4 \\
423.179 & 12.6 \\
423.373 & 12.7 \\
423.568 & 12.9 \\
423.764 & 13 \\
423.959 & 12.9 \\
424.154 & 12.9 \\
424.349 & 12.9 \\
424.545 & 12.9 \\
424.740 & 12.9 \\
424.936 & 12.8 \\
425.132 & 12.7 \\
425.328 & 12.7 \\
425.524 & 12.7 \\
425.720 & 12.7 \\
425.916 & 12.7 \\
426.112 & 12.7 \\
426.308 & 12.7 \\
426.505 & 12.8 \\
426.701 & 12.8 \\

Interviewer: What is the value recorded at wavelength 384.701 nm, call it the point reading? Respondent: 15.5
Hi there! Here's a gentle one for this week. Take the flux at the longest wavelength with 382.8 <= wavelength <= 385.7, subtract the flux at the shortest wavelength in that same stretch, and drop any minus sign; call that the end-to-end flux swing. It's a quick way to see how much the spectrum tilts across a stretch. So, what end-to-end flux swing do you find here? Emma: 0.50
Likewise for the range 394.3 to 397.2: 0.10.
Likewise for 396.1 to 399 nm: 1.40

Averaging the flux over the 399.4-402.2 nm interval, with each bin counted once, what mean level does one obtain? 13.5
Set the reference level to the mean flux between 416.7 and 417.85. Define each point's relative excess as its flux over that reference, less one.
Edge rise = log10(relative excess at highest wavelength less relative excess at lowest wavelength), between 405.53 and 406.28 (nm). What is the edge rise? -2.1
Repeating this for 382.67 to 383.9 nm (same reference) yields -1.8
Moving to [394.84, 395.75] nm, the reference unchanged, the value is -1.5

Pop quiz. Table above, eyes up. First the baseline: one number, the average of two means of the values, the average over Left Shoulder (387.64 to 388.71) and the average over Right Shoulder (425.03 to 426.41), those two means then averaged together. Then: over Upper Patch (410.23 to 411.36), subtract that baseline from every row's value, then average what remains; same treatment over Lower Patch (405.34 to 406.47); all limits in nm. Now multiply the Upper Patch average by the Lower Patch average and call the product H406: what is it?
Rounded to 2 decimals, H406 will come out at 0.30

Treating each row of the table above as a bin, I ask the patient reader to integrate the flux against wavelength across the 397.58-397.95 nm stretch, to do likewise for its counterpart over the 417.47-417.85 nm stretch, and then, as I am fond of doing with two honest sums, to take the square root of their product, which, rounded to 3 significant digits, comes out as 4.94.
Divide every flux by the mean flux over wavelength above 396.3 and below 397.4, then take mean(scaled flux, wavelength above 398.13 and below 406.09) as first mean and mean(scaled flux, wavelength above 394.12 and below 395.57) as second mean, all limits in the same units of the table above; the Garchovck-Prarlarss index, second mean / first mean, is 1.074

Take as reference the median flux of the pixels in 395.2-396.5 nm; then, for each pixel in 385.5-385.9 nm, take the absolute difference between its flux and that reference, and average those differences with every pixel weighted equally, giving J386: 1.1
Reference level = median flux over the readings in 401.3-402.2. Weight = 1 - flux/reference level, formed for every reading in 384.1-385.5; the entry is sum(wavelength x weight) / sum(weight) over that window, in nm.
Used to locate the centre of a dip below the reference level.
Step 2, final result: 384.81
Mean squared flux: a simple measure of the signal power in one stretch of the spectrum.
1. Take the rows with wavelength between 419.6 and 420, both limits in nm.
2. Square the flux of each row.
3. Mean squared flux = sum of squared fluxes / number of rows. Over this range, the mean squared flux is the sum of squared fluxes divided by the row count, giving 163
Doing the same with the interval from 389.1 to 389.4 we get 237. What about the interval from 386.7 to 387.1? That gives 276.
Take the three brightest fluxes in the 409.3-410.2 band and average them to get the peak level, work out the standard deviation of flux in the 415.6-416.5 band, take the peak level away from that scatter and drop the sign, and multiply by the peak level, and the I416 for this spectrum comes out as 200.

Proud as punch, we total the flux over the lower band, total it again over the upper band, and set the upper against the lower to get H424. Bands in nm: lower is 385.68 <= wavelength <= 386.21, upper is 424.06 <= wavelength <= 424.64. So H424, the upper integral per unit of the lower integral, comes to 0.89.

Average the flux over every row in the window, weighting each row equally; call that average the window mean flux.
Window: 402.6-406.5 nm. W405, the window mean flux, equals 13.4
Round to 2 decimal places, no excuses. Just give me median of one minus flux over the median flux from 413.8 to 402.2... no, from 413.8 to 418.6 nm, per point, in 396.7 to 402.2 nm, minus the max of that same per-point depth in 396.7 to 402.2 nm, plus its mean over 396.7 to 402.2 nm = -0.09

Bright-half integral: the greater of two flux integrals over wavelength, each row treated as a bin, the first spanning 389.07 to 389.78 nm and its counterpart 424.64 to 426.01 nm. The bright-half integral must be 17.5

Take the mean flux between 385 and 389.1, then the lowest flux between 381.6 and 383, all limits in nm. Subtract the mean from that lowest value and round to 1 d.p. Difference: -0.6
